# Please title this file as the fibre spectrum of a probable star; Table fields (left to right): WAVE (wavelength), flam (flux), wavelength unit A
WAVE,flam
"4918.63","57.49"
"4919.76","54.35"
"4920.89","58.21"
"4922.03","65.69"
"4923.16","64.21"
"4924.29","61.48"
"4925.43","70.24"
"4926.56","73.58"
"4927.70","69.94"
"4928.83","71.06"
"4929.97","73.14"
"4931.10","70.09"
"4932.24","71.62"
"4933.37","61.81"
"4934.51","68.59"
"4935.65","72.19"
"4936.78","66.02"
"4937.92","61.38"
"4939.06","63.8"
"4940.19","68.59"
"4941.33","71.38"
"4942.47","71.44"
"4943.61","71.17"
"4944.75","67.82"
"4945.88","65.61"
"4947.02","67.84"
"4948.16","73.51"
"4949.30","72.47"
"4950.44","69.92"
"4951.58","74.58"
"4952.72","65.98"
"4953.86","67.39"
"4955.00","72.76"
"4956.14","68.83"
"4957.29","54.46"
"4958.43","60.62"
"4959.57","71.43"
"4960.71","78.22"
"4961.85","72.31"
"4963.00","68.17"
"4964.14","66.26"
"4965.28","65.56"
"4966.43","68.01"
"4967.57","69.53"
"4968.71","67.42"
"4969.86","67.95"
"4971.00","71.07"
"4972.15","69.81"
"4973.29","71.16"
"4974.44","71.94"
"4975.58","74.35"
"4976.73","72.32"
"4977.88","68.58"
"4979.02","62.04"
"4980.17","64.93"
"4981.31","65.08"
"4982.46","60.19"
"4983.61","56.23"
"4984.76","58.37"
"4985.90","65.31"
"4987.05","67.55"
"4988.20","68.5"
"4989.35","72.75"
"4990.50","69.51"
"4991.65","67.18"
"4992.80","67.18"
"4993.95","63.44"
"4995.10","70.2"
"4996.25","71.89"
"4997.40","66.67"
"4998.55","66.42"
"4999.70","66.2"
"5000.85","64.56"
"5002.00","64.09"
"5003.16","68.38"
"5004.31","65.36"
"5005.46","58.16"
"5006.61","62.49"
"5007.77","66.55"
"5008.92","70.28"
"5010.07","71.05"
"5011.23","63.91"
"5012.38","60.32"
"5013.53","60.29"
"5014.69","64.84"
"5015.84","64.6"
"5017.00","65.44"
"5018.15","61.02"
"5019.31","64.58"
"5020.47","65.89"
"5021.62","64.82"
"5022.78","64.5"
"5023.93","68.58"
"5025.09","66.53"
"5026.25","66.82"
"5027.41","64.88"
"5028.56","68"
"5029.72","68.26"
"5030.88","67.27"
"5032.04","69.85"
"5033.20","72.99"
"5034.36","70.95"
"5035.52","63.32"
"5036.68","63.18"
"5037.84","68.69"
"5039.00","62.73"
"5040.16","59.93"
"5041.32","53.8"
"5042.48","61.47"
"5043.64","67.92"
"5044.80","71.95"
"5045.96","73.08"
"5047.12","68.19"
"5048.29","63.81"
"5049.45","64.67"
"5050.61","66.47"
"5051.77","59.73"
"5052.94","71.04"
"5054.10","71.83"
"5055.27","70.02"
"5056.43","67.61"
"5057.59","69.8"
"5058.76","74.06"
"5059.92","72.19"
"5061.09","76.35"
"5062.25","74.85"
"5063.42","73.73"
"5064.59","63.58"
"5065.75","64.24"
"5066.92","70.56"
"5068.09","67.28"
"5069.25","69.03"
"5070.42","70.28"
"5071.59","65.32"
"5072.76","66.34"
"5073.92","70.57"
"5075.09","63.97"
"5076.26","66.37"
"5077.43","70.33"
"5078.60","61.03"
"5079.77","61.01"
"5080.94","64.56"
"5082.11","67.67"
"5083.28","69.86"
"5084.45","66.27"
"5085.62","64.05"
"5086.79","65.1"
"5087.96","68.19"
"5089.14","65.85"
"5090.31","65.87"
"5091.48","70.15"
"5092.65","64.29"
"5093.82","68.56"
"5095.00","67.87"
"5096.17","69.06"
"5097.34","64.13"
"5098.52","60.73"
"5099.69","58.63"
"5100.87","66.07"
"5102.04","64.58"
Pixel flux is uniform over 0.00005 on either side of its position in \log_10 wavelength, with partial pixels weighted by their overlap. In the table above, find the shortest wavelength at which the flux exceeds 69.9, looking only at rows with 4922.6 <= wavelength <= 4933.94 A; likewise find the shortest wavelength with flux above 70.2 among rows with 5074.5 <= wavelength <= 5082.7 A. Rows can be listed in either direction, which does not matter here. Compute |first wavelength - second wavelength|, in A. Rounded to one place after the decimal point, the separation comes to 152.0 A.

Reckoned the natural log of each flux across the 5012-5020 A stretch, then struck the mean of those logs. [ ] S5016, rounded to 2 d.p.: 4.14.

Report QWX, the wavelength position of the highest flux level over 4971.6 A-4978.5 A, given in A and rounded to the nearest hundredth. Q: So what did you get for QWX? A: 4975.58 A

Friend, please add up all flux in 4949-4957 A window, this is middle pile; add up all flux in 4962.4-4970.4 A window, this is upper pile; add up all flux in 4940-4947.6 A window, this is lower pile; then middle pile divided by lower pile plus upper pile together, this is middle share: 0.514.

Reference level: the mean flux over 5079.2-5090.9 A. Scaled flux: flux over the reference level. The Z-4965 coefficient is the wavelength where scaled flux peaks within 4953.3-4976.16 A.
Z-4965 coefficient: 4960.71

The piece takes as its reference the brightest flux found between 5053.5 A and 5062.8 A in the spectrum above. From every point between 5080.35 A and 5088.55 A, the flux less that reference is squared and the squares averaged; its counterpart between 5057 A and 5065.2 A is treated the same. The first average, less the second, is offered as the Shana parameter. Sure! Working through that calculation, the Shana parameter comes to 66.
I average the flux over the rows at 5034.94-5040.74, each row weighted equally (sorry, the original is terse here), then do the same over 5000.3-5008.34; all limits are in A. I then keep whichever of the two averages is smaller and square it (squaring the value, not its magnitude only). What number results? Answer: 4041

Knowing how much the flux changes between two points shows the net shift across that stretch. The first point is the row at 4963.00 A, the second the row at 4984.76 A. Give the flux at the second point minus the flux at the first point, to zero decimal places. -10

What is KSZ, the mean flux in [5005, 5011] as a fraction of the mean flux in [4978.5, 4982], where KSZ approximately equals 1.03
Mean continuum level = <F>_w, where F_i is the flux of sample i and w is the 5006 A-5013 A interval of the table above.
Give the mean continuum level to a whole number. 66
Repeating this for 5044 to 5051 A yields 68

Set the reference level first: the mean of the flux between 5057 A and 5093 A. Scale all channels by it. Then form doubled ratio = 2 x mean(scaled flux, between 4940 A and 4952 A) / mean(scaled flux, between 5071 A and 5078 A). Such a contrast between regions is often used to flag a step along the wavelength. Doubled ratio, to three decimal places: 2.097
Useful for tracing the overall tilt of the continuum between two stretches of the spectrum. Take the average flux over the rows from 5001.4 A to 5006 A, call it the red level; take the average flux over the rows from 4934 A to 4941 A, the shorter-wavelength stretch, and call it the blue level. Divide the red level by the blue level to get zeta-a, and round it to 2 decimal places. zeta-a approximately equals 0.96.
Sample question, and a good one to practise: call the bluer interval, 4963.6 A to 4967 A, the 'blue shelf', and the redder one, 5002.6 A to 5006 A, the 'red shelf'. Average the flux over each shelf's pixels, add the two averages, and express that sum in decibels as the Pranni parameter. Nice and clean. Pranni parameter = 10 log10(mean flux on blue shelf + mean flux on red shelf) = 21.2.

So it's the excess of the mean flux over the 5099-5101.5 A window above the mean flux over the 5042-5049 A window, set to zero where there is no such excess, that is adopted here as 0.0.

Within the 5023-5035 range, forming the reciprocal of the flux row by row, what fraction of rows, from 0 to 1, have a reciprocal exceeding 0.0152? 0.10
